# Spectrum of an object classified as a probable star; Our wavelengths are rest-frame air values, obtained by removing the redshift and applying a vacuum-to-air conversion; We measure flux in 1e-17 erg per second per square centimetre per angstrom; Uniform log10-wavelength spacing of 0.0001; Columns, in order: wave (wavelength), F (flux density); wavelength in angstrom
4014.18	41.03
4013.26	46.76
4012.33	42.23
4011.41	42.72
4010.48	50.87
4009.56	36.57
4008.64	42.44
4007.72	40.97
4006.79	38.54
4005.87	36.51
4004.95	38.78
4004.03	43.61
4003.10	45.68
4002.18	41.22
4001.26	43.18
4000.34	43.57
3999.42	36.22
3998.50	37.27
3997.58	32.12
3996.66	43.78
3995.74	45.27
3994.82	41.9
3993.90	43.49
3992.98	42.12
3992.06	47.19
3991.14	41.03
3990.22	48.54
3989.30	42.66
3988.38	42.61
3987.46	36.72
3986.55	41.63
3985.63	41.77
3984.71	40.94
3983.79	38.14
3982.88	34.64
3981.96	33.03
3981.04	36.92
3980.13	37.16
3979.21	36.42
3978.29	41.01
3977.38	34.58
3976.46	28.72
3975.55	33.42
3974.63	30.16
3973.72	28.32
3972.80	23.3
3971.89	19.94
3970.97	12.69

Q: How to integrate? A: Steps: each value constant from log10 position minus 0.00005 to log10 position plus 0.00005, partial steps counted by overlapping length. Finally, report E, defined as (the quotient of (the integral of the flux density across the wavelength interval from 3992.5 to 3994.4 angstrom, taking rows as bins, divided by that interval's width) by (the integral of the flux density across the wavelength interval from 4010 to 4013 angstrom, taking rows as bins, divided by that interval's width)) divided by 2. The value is 0.47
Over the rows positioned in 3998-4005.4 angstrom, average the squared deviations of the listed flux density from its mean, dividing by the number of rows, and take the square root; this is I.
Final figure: 3.2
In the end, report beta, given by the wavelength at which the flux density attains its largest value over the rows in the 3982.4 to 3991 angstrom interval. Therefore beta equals 3990.22 angstrom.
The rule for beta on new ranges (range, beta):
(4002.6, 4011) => 4010.48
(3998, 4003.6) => 4003.10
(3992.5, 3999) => 3995.74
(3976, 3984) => 3978.29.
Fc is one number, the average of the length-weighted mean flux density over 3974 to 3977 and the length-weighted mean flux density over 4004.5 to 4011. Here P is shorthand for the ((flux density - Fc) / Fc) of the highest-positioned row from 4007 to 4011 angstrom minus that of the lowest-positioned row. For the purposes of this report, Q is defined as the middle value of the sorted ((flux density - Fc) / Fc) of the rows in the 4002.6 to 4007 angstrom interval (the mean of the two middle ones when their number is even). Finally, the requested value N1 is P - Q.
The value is 0.19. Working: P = 0.28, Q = 0.09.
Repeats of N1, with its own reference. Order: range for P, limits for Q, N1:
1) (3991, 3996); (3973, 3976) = 0.27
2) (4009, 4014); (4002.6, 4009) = 0.14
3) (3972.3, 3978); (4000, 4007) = 0.13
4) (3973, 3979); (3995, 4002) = 0.15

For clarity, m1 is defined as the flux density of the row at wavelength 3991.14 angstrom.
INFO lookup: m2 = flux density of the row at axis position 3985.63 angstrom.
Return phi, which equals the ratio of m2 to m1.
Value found 1.02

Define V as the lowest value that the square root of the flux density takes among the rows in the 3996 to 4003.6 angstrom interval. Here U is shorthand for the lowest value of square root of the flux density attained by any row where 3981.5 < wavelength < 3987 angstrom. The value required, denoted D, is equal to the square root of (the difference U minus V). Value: 0.28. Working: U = 5.75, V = 5.7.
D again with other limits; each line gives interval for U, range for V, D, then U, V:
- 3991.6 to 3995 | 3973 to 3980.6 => 1.07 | 6.47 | 5.3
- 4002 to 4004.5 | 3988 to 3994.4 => 0.12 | 6.42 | 6.4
